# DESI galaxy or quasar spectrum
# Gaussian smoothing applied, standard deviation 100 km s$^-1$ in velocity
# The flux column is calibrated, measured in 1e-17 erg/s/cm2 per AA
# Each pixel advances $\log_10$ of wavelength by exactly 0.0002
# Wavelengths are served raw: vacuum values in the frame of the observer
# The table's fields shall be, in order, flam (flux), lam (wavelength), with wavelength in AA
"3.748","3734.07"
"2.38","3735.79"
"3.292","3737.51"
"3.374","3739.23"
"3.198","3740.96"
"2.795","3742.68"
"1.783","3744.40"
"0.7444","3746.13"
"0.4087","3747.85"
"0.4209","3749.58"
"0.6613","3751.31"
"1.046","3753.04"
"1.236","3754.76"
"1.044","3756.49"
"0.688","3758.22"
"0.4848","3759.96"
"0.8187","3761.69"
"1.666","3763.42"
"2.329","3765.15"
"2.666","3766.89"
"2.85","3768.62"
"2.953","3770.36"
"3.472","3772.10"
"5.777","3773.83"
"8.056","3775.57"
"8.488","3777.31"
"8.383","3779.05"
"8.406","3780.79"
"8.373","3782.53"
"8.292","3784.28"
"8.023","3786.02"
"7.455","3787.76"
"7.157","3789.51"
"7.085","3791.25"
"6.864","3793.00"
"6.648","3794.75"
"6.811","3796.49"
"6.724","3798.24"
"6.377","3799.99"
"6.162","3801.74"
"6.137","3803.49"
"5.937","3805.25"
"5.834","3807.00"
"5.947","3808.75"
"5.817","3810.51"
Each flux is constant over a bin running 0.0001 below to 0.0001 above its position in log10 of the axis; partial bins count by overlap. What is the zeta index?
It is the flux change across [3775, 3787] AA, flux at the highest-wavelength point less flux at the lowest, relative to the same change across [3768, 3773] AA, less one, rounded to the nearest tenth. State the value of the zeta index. -1.1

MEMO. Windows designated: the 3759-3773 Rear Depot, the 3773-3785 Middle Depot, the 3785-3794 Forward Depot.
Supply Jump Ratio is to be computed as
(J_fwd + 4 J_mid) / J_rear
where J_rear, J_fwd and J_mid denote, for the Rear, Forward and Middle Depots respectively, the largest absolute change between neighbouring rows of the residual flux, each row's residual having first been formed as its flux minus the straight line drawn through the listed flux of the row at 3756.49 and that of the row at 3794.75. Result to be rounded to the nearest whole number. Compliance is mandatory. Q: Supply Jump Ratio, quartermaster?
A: 15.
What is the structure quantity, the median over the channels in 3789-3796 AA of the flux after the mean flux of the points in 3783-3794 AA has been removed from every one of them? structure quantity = -1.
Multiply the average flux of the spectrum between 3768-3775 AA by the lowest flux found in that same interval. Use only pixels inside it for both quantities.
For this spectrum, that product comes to 11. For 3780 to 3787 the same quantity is 66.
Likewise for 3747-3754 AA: 0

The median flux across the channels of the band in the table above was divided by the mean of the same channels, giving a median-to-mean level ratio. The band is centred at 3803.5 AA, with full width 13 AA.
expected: 1.00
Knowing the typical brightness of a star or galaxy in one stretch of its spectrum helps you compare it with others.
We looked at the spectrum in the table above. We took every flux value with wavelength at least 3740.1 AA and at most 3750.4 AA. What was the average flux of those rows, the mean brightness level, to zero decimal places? 2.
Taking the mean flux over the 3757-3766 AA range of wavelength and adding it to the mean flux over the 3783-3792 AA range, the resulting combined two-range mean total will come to 8.8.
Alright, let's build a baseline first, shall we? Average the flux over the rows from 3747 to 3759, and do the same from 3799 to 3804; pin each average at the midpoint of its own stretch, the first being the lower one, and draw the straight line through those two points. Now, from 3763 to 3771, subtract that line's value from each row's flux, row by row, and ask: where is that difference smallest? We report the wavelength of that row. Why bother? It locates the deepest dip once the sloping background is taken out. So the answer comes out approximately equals 3763.42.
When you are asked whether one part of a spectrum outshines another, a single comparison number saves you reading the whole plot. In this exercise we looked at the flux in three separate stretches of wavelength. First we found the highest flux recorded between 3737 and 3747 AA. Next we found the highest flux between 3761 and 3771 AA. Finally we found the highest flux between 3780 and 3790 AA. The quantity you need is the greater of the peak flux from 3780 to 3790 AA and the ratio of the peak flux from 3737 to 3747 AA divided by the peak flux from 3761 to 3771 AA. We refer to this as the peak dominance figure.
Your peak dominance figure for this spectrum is 8.4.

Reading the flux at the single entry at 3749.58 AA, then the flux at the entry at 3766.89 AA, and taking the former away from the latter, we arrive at 2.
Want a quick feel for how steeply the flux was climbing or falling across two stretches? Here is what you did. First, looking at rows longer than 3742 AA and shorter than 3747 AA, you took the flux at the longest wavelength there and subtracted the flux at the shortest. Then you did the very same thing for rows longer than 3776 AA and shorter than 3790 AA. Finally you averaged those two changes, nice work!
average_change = -1.7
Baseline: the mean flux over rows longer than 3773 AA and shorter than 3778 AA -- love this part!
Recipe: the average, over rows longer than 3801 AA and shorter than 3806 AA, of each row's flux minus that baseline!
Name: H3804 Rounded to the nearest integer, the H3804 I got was -1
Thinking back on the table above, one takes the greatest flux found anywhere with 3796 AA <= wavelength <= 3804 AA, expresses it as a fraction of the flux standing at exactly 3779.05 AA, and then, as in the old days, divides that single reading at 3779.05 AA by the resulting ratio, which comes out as 10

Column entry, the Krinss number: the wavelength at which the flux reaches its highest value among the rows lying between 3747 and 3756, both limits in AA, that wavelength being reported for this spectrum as 3754.76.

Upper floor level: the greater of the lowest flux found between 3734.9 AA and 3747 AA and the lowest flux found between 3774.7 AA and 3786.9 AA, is 8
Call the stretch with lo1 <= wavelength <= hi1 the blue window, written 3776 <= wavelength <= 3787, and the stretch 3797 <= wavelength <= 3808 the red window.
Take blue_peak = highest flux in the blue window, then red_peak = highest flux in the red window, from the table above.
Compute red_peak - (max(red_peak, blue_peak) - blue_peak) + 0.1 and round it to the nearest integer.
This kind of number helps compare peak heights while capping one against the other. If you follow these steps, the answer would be 7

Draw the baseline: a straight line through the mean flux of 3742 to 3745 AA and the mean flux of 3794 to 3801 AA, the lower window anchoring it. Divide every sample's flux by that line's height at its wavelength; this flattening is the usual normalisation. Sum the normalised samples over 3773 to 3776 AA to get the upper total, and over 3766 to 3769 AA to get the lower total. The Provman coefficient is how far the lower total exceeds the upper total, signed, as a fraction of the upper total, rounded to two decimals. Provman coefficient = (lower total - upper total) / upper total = -0.55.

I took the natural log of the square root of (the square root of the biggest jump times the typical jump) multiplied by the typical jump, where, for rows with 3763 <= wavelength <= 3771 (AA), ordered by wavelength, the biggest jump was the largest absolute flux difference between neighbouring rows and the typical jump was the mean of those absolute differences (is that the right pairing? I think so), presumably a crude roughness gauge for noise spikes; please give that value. -1.0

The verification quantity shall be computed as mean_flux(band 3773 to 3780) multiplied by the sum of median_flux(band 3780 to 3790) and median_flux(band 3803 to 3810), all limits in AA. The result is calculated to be 108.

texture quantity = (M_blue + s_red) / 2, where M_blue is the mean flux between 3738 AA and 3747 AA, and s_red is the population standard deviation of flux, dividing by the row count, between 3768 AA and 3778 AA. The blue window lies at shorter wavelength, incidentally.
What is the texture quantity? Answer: 2.4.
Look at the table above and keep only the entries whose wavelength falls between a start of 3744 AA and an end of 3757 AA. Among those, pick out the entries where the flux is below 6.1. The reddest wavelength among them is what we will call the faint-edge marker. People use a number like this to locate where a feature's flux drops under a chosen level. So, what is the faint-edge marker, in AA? 3756.49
